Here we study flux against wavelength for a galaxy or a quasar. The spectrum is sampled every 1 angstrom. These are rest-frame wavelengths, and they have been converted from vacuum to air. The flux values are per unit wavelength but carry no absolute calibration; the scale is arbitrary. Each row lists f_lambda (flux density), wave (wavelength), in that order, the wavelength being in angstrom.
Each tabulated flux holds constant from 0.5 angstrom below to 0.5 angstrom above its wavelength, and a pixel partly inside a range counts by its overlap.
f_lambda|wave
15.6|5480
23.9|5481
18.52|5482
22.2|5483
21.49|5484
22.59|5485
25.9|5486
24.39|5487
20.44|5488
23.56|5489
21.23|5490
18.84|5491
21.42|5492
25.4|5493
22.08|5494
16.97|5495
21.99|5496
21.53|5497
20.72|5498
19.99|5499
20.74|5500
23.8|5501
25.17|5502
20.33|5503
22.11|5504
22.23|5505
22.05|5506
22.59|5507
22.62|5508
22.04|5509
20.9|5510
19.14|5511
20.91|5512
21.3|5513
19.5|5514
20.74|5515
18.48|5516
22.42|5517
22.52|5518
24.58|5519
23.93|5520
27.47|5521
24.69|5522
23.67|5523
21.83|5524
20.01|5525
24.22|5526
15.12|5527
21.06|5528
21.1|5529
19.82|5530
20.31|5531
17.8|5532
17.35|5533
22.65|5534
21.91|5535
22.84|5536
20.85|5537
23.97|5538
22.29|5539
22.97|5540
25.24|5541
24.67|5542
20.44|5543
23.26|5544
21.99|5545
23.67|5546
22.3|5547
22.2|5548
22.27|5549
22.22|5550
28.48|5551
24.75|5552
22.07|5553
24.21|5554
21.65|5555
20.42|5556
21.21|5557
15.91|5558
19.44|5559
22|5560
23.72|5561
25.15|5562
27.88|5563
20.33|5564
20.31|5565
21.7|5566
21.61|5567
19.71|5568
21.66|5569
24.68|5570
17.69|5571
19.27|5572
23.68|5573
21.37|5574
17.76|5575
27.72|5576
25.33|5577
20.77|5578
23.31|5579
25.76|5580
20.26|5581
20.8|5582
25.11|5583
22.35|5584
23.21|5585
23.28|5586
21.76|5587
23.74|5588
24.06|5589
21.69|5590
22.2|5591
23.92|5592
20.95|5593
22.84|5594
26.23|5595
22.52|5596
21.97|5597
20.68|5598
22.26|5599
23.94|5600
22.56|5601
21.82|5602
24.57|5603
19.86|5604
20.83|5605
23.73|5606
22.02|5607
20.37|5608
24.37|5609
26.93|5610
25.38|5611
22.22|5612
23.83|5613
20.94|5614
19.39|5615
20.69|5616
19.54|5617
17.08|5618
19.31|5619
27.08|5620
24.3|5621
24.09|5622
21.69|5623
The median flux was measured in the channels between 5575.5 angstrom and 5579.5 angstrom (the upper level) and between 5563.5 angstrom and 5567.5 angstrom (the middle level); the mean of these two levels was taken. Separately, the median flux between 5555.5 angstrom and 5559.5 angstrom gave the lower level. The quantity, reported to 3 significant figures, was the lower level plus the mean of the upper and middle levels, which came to 42.6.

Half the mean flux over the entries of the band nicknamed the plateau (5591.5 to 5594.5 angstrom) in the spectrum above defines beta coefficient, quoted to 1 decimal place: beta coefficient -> 11.3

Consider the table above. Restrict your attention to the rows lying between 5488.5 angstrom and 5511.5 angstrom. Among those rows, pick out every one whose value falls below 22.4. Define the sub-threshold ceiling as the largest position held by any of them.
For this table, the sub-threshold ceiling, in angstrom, 5511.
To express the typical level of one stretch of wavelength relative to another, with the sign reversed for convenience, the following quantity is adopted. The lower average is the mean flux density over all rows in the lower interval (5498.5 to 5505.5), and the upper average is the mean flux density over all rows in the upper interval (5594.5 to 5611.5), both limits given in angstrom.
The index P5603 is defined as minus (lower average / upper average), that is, -0.961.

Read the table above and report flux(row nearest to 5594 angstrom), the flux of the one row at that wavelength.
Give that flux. 22.84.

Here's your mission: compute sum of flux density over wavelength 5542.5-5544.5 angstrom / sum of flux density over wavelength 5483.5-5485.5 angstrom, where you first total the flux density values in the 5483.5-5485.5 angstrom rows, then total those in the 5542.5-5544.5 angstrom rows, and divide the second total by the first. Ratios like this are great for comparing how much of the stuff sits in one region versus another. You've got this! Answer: 1.0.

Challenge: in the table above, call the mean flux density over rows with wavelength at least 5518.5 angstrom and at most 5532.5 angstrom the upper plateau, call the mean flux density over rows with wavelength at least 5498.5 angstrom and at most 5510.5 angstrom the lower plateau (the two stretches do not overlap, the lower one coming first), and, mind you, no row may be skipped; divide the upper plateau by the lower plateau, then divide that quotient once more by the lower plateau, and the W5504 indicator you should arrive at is 0.0449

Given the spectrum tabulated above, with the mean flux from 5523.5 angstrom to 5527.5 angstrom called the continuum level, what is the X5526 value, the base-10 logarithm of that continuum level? 1.307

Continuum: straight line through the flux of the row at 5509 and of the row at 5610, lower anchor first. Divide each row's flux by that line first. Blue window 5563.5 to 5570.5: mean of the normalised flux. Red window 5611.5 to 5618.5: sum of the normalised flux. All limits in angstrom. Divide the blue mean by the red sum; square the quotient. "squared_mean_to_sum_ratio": 0.027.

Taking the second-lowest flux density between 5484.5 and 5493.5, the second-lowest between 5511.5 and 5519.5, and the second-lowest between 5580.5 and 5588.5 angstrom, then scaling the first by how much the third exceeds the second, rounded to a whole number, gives 27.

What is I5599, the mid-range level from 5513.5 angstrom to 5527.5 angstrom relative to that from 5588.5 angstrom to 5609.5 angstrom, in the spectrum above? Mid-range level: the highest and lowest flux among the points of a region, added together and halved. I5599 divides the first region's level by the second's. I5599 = 0.92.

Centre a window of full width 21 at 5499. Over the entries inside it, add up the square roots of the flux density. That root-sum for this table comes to 98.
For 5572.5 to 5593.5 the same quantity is 100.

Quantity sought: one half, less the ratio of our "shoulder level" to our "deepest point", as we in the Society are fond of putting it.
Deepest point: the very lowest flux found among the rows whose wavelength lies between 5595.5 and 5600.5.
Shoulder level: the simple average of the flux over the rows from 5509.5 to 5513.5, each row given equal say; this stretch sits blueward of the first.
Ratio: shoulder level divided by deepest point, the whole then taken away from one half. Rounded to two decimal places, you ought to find -0.49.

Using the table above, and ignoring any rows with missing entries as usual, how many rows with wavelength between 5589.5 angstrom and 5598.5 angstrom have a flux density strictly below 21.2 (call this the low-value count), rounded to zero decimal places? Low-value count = 2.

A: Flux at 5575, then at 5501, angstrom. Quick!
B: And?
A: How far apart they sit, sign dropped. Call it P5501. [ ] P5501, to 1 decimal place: 6.0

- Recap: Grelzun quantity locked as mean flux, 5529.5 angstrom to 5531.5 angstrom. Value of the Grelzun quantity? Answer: 20.1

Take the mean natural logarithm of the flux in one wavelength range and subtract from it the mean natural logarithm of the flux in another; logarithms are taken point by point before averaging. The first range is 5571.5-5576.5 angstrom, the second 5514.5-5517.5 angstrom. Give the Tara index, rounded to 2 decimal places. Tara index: 0.06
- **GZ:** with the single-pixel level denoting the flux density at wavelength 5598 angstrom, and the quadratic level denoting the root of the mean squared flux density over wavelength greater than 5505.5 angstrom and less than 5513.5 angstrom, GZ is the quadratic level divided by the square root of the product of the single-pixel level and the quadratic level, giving 1.02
